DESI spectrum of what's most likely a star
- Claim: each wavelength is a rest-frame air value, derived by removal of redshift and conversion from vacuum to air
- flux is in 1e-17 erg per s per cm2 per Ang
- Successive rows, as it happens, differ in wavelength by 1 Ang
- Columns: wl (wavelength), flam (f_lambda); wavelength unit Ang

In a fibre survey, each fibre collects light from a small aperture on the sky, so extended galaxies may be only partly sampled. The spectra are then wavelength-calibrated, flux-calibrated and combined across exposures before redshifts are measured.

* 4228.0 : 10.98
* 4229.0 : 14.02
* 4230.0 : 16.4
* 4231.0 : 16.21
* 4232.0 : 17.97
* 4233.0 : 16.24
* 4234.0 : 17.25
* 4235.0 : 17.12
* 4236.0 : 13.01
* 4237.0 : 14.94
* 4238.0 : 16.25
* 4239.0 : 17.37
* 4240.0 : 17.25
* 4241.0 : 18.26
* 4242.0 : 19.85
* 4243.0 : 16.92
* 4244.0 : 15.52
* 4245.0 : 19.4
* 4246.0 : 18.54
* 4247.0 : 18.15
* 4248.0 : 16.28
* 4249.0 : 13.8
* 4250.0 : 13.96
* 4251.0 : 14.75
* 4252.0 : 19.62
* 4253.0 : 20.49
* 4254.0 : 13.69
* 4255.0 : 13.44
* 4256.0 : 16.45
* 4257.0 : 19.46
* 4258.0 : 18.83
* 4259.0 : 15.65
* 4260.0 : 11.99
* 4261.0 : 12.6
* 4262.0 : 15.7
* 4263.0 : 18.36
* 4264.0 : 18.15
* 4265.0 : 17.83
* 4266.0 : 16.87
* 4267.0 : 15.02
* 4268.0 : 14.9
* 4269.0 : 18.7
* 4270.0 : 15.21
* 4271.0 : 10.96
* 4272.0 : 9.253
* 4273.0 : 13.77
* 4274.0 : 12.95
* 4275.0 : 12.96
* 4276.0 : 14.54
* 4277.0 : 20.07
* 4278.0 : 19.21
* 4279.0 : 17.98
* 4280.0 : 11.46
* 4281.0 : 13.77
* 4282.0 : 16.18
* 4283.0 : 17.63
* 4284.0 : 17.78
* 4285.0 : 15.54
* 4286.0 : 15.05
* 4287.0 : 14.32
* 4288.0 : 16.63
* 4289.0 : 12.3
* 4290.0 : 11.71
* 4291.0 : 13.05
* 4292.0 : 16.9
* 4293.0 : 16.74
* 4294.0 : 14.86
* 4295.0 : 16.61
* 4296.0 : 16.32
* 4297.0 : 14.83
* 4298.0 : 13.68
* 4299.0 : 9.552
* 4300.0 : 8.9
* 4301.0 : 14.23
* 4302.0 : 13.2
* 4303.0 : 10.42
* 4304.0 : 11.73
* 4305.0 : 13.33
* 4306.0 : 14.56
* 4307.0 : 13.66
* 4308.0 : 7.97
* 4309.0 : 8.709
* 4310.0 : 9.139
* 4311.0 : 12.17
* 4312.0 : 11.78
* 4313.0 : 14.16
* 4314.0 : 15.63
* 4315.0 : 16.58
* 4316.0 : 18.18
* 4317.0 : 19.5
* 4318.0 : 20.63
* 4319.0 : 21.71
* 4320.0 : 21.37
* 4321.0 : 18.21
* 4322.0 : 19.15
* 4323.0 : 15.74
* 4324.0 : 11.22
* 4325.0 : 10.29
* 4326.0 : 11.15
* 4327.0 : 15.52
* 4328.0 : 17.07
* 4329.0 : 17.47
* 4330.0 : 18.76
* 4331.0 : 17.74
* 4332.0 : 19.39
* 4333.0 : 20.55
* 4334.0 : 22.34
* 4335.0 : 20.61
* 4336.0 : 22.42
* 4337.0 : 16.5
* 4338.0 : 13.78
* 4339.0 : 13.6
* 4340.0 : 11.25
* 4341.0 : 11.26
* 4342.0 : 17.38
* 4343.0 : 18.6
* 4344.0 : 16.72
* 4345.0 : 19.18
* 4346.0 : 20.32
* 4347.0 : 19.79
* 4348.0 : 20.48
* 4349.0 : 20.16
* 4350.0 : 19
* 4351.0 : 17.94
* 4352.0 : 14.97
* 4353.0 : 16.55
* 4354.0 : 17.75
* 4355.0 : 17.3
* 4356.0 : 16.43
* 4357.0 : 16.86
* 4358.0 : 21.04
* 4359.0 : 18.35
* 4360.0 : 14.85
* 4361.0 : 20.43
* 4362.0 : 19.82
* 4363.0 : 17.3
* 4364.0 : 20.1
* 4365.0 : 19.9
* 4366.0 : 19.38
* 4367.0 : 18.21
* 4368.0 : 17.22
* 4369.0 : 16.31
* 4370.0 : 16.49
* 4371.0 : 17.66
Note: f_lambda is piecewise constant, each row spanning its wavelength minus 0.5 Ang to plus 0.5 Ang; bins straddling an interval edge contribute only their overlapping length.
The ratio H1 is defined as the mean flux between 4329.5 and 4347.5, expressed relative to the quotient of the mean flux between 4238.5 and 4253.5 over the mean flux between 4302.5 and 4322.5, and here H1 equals 15.3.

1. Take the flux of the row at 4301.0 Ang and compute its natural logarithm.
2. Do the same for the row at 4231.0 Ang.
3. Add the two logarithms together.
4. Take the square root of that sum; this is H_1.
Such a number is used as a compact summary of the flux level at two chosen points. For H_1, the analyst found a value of 2.33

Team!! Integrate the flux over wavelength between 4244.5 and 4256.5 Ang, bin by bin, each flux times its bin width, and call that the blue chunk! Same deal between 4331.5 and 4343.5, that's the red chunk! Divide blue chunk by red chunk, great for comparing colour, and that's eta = 0.96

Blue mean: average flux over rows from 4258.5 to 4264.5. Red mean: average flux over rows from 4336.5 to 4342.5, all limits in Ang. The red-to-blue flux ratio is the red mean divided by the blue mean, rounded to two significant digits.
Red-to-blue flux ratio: 0.91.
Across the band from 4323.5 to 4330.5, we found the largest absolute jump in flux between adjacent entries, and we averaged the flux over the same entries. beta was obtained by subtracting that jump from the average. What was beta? 10.1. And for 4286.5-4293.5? 10.2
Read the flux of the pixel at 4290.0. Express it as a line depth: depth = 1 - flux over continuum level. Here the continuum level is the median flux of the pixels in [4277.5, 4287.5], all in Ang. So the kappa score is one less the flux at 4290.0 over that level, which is 0.26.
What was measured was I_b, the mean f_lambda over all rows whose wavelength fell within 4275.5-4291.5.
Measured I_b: 15.5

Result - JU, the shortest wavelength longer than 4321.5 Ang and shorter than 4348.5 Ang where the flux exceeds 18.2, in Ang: 4322.0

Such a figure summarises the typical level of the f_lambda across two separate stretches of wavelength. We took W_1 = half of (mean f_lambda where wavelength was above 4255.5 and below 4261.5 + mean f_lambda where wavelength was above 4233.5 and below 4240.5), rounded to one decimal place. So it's 16.0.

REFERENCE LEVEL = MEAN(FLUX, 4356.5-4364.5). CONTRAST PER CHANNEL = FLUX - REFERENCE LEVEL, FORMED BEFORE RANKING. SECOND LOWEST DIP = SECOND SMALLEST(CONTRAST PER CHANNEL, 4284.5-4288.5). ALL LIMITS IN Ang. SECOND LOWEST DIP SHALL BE -3.5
